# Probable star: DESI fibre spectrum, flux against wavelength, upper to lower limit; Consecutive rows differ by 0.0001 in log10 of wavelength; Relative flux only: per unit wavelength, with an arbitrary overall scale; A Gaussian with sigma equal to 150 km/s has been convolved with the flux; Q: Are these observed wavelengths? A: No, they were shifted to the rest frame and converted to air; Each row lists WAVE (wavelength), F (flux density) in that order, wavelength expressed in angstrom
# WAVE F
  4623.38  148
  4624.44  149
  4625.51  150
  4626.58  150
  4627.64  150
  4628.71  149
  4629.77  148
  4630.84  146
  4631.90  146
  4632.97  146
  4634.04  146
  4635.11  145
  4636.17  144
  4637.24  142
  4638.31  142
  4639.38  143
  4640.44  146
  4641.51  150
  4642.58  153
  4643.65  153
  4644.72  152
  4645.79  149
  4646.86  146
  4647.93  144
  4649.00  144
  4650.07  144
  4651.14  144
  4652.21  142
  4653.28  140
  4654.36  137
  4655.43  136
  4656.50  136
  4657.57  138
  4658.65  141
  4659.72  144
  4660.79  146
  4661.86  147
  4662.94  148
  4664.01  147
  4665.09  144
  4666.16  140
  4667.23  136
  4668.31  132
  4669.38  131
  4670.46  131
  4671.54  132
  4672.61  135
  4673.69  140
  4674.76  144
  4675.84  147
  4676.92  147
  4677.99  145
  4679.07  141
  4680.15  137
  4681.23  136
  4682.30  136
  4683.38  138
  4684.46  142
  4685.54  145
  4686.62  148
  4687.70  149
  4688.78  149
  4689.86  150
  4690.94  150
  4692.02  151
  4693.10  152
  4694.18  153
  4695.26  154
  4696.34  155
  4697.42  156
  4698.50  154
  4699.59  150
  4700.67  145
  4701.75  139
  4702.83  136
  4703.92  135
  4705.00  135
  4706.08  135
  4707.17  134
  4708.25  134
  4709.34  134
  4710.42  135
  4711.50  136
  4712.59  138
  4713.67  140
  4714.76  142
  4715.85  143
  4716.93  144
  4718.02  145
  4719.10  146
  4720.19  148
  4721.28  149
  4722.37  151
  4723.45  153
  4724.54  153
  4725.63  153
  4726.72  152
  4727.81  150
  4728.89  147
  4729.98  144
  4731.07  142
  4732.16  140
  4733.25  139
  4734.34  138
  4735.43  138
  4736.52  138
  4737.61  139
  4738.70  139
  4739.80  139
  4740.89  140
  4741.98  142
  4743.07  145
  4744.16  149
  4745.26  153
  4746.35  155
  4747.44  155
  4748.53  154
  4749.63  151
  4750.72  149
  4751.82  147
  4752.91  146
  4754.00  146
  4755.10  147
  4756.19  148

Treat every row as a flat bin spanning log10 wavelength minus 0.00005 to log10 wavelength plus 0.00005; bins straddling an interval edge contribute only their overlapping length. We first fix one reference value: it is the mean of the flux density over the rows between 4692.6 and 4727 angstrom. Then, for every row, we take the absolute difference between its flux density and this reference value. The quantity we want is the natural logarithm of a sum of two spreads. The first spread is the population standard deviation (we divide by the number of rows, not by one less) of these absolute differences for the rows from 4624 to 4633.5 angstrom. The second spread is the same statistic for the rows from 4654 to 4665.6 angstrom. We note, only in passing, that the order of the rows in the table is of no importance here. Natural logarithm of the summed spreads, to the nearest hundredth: 1.54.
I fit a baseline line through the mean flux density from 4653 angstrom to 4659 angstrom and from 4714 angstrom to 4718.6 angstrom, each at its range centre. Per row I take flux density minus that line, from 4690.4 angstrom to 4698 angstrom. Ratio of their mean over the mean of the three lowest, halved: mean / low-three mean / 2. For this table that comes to 0.59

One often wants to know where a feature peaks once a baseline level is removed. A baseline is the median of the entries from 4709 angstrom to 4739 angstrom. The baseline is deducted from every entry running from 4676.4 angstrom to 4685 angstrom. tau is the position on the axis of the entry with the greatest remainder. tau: 4676.92 angstrom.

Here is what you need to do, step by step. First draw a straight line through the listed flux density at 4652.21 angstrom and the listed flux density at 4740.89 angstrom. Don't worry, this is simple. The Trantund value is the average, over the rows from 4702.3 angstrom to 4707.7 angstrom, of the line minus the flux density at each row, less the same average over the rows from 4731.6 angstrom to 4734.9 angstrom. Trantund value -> 4.6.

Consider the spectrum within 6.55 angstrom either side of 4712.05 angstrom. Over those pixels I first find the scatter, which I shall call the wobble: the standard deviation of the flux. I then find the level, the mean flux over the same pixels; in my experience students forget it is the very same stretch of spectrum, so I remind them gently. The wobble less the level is -134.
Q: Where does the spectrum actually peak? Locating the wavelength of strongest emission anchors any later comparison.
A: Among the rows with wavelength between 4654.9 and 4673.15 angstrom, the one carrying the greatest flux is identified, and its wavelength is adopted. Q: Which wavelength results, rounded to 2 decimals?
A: 4662.94 angstrom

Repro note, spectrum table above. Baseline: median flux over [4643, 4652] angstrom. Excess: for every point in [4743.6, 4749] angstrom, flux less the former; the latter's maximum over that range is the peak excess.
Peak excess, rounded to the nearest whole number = 10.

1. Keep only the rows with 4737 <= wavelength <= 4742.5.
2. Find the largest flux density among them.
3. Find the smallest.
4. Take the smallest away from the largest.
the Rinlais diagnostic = 3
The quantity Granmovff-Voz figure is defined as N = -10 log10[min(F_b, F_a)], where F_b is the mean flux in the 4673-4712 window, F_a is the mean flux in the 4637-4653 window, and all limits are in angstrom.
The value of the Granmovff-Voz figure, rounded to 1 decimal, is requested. -21.6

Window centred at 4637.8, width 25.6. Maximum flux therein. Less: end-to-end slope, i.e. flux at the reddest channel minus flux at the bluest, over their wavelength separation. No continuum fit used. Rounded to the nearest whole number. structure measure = 153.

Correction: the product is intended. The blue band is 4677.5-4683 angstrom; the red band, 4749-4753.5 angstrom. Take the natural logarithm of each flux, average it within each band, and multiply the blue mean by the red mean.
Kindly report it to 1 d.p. 24.7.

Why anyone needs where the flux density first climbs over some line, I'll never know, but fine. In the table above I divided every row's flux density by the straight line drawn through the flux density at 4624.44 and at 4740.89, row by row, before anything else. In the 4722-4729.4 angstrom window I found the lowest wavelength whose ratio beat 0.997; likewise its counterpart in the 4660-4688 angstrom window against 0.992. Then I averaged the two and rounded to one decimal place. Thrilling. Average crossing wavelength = 4691.6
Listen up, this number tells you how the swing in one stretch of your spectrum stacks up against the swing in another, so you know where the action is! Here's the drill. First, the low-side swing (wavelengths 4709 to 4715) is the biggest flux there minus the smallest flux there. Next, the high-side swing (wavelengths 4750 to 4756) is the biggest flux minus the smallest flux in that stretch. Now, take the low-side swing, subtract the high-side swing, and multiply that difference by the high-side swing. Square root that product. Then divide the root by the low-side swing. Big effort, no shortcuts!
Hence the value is 0.484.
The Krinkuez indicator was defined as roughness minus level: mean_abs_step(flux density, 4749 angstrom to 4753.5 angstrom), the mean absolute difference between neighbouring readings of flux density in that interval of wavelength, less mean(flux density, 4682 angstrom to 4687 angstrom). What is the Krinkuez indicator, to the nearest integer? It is -140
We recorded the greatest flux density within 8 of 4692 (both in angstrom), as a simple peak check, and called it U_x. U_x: 156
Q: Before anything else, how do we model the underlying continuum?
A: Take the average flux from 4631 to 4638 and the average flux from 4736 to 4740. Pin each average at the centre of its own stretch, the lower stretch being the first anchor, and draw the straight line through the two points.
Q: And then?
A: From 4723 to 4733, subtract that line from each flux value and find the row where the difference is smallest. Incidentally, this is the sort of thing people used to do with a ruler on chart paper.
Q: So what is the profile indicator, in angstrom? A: 4732.16 angstrom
